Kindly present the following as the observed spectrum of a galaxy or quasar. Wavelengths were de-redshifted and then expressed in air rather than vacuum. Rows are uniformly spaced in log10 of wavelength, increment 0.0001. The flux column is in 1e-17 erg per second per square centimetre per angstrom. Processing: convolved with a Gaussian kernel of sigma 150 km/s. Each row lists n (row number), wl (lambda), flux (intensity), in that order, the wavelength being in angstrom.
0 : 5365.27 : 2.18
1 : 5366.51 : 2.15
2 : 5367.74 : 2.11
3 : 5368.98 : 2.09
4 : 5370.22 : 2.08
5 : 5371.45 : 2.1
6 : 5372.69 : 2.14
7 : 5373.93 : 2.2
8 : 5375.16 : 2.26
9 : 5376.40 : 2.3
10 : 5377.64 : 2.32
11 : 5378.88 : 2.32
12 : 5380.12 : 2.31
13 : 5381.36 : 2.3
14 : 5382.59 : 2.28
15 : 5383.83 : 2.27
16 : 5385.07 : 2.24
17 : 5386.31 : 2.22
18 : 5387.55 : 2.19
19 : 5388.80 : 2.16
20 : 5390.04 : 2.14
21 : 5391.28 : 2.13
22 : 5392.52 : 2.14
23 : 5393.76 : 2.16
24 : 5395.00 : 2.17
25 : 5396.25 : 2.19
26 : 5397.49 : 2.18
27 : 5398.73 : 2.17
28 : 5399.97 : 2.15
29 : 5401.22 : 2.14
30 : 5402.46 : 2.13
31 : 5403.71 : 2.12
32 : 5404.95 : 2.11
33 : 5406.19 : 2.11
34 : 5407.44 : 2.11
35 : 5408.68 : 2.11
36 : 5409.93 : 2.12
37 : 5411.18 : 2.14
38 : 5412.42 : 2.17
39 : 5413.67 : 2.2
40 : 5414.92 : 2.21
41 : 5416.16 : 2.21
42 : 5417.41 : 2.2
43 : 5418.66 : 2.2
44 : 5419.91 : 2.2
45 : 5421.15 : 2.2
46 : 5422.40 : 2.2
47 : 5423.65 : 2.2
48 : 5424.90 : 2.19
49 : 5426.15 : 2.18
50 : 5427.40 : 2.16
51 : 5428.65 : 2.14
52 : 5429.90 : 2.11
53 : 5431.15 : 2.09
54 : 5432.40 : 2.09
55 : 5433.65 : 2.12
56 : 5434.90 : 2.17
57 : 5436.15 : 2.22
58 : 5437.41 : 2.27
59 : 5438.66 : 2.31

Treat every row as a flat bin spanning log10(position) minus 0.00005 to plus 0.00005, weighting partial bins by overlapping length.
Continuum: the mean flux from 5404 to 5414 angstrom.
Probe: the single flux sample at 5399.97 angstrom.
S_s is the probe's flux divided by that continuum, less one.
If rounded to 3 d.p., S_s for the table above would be 0.008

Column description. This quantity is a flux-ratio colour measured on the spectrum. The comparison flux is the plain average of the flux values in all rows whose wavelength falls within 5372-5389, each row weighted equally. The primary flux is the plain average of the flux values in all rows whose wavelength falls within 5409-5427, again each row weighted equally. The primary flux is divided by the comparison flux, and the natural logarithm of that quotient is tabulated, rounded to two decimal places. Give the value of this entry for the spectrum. -0.03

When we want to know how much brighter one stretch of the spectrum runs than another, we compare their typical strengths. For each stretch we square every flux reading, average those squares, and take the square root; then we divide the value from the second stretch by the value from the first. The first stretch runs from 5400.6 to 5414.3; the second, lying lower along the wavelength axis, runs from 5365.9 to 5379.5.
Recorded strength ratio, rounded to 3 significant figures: 1.03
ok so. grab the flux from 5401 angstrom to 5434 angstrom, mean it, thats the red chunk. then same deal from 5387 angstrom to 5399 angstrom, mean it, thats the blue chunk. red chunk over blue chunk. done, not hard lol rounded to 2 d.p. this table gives 1.00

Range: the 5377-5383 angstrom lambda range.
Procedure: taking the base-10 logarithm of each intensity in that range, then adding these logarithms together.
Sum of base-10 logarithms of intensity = 1.81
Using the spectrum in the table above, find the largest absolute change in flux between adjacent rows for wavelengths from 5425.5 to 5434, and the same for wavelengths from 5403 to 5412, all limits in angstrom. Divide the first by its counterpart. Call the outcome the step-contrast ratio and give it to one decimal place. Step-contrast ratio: 1.5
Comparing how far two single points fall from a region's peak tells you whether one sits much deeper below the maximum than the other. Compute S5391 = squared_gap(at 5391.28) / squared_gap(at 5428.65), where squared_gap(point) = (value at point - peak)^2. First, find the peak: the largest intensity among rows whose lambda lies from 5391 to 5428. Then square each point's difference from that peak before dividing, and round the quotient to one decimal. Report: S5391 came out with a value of 1.3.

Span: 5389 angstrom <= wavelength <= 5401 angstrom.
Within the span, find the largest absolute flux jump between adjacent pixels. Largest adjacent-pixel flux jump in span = 0.020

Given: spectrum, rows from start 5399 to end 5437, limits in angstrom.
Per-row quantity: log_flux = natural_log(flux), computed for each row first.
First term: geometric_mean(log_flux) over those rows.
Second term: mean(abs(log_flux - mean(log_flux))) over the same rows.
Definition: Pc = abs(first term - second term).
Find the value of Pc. 0.751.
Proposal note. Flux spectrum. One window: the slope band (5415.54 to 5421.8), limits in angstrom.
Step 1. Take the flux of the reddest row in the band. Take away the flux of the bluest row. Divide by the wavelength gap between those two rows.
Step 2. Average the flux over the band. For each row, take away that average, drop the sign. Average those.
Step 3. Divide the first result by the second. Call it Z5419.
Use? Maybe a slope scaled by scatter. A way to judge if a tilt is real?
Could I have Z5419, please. -0.63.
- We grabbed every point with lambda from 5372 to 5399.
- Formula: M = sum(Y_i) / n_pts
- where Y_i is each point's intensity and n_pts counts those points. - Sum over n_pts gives 2.22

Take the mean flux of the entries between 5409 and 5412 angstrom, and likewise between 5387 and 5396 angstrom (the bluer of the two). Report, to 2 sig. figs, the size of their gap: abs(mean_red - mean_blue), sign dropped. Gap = 0.026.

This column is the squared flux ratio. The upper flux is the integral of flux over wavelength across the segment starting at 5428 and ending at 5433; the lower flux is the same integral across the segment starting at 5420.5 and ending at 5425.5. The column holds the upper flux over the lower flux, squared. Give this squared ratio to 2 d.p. 0.92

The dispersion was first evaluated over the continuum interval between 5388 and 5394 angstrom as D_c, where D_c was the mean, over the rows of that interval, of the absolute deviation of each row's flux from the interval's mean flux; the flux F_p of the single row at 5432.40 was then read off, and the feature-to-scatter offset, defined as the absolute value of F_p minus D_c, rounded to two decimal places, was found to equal 2.08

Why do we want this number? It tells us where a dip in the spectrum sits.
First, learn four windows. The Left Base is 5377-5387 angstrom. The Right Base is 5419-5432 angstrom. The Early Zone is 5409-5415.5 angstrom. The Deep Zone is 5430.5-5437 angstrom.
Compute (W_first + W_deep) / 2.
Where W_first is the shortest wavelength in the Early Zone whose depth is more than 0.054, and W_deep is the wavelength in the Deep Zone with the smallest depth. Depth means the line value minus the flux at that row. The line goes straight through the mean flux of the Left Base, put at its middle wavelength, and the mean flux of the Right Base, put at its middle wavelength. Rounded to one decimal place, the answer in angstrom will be 5423.0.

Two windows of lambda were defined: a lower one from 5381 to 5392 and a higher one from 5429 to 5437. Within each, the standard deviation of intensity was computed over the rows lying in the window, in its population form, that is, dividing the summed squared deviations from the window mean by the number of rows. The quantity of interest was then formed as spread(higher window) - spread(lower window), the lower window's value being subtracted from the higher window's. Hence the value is -0.012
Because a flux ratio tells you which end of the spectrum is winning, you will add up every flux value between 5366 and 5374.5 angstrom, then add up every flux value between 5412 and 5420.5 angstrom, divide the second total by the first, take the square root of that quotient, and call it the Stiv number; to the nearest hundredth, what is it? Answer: 1.02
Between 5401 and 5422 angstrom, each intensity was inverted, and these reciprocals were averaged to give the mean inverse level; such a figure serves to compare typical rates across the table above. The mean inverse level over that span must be 0.464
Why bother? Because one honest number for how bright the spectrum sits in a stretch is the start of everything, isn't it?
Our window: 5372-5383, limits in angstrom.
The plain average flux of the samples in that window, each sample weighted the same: 2.27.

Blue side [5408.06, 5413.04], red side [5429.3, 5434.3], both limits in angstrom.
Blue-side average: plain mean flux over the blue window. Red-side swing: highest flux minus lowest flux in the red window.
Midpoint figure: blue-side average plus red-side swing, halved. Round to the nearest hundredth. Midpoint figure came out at 1.08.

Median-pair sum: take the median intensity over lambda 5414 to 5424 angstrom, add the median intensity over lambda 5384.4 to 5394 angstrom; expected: 4.36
